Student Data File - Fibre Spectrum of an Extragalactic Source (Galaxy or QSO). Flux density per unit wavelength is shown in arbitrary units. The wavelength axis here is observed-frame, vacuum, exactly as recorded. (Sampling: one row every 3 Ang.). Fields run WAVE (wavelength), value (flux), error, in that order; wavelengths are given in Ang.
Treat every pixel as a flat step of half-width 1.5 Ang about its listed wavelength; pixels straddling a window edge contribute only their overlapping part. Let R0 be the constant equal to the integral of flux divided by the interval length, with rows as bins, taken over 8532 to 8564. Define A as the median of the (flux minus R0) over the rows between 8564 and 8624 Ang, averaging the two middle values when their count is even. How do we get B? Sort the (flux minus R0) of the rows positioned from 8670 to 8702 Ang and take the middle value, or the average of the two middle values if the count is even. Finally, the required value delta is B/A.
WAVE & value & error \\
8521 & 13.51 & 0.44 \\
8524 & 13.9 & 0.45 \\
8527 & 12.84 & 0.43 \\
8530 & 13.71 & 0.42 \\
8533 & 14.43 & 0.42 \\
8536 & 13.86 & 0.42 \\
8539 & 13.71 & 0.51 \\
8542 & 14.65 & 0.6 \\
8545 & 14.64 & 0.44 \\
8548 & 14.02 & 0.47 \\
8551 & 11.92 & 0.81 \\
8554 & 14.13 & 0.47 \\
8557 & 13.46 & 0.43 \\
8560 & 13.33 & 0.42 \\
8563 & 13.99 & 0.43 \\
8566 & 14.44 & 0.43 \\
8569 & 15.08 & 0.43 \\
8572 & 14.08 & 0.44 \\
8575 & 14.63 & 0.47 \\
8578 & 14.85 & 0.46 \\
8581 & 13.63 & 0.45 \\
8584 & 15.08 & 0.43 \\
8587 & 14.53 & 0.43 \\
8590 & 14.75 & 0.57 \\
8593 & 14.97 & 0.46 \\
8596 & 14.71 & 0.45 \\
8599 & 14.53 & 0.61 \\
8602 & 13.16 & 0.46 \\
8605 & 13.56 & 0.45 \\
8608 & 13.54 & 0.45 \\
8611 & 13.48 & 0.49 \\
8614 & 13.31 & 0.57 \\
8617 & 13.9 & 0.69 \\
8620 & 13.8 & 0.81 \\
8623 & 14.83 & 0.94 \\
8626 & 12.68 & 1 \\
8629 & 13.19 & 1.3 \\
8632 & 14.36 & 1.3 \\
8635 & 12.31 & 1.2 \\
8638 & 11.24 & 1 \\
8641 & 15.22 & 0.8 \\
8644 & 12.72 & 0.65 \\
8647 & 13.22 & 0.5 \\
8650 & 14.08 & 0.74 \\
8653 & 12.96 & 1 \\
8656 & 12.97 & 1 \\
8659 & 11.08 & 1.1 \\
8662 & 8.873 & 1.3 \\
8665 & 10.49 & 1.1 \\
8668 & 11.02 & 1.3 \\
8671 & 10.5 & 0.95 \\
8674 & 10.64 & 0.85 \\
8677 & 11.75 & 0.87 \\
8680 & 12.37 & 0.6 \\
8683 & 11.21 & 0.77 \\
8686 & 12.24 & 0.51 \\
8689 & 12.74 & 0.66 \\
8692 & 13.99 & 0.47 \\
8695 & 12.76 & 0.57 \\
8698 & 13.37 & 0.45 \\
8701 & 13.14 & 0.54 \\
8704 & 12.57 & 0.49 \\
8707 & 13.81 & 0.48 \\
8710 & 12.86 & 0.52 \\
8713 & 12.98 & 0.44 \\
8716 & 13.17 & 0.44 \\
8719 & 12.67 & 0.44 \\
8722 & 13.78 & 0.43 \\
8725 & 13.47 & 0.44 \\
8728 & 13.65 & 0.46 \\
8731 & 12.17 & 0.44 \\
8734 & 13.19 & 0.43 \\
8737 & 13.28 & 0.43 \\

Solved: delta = -2.18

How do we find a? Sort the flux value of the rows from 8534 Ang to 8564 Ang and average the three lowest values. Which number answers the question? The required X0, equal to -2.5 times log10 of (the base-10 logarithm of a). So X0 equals -0.114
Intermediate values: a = 12.9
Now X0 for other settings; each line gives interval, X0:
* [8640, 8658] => -0.113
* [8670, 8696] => -0.035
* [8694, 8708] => -0.111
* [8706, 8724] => -0.112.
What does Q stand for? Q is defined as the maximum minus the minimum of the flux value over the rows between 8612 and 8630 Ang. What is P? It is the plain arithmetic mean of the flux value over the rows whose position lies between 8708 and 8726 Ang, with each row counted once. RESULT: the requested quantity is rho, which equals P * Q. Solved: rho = 28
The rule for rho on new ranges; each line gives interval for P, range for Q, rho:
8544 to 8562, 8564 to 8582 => 20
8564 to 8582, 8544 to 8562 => 39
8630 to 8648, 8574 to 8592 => 19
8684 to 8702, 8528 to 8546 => 12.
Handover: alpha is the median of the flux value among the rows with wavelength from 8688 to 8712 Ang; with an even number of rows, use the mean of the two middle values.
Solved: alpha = 13.0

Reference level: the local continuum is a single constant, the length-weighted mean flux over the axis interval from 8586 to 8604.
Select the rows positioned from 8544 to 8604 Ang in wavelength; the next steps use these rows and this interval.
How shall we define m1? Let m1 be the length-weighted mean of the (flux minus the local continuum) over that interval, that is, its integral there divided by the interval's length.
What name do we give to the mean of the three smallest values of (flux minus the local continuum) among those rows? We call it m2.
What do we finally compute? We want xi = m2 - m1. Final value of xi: -1.4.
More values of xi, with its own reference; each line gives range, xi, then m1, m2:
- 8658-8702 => -1.8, -2.7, -4.5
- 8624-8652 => -1.2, -1.2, -2.3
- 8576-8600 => -0.4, 0.2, -0.2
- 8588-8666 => -3.1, -1.2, -4.3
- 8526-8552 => -1.0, -0.6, -1.6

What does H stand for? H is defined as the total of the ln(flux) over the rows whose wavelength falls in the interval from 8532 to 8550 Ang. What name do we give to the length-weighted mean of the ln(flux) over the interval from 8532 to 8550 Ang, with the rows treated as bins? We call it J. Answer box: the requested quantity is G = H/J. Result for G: 6.0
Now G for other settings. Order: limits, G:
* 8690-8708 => 6.0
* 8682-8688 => 2.0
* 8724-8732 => 3.0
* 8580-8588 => 3.0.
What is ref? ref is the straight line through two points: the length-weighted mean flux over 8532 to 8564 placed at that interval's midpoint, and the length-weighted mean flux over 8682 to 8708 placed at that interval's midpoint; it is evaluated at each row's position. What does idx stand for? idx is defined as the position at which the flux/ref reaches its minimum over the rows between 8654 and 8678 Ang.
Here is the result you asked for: 8662 Ang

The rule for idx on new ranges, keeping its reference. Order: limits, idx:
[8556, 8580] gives 8560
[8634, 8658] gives 8638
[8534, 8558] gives 8551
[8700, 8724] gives 8704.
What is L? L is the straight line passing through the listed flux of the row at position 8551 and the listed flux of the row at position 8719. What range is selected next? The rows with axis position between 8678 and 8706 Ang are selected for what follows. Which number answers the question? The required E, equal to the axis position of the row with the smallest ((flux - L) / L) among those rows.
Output 8683 Ang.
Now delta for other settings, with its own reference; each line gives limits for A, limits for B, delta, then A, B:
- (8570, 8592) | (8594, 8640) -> -0.34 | 0.8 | -0.3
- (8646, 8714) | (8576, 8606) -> -0.74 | -1.1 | 0.8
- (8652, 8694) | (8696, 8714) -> 0.32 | -2.3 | -0.8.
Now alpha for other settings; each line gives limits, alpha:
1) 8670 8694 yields 12.0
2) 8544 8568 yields 14.0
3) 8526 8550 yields 13.9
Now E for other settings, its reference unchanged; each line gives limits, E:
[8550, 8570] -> 8551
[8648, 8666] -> 8662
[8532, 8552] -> 8551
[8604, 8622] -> 8614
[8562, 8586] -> 8581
